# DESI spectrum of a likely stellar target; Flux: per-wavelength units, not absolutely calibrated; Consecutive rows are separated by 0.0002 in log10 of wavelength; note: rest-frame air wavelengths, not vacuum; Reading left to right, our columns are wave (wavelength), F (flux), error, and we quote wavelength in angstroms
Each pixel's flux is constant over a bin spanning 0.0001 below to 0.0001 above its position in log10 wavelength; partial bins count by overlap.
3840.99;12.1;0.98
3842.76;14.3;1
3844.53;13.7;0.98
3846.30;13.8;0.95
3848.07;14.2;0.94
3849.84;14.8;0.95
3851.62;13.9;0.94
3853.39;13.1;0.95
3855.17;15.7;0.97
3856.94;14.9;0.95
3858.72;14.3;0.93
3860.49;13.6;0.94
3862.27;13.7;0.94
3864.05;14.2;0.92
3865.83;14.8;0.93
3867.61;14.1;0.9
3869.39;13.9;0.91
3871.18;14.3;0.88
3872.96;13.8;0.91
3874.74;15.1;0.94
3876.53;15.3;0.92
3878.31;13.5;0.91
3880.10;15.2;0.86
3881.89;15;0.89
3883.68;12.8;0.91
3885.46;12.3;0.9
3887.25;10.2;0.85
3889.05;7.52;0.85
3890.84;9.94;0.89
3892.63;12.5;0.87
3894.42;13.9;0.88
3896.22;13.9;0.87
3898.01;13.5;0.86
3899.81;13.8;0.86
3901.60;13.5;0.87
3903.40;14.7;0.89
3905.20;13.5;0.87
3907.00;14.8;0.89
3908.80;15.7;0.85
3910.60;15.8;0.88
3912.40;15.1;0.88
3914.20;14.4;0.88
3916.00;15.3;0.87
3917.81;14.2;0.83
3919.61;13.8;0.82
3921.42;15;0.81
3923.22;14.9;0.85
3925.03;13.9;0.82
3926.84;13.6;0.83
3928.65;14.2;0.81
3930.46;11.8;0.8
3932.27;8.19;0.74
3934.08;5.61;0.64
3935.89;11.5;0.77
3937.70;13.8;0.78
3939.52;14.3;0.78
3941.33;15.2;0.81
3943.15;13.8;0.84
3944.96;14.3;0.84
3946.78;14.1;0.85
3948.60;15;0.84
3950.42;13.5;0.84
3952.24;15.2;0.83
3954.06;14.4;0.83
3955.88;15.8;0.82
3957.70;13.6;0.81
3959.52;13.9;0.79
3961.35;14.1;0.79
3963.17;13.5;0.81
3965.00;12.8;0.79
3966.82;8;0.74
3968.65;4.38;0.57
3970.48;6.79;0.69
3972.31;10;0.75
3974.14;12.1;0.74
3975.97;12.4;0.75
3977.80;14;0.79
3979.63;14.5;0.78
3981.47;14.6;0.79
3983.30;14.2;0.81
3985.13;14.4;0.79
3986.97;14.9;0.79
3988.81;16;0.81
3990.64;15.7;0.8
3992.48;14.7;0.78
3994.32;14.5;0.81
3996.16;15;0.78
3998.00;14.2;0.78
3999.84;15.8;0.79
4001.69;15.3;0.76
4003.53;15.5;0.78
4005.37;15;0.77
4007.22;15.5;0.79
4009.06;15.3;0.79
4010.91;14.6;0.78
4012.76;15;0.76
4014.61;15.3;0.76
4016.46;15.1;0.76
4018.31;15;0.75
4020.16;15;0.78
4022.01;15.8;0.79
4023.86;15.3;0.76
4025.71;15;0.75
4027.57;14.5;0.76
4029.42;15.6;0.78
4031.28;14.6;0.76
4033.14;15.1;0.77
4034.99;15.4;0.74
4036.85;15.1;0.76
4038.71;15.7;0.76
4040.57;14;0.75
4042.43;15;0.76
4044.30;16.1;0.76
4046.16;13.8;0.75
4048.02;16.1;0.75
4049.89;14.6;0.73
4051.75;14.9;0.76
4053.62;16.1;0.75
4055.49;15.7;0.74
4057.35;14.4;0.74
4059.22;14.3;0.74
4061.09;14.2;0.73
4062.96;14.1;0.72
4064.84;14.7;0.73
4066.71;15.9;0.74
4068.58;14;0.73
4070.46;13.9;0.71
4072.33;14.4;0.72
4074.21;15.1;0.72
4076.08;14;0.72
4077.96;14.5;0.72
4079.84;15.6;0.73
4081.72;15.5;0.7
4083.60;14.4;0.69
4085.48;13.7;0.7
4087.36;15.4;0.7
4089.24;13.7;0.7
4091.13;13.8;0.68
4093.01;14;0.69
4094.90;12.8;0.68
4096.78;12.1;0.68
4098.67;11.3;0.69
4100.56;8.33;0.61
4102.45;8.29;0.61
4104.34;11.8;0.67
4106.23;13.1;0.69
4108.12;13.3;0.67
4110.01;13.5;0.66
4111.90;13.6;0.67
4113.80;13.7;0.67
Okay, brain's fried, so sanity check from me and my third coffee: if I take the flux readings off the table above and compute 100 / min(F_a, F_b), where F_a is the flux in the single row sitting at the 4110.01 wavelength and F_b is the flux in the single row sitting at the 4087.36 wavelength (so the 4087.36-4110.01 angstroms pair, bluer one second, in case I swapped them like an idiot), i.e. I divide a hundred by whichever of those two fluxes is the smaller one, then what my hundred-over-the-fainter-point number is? 7.41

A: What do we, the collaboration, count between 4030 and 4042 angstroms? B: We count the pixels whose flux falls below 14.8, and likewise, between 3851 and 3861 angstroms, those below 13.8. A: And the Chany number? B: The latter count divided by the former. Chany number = 1.0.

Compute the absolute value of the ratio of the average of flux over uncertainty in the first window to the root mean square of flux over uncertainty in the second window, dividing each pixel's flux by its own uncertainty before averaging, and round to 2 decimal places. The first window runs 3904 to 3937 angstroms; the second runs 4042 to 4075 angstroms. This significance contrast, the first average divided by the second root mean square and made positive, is 0.80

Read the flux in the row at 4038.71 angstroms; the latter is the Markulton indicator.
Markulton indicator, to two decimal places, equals 15.70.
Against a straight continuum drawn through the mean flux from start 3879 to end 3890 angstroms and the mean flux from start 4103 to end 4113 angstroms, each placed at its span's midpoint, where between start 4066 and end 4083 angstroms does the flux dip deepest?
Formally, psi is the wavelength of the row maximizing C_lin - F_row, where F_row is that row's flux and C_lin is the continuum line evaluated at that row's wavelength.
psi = 4070.46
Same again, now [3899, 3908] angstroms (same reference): 3905.20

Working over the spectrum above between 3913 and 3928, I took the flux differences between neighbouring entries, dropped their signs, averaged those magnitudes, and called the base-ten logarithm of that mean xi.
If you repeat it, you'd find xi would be -0.15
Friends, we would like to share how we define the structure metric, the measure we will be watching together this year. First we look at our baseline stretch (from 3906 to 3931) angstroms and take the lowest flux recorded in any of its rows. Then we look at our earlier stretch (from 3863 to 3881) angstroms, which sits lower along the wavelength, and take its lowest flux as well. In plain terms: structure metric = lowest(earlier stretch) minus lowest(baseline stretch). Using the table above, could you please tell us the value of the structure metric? 1.7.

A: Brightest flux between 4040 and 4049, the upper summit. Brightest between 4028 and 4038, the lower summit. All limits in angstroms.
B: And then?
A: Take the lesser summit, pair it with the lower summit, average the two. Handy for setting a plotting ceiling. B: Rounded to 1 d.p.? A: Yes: 15.6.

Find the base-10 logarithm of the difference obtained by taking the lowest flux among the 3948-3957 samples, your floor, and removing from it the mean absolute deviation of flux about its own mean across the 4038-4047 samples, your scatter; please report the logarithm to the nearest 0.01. 1.10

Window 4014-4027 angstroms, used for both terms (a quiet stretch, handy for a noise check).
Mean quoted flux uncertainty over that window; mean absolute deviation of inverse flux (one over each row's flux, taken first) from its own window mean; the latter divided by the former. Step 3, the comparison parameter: 0.0012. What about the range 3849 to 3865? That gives 0.0031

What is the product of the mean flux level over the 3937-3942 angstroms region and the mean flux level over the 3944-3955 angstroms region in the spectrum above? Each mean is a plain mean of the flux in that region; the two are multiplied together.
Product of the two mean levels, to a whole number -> 208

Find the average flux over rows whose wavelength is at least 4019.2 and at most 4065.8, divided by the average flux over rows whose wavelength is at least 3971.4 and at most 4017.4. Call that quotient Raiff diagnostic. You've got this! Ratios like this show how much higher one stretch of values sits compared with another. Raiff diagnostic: 1.03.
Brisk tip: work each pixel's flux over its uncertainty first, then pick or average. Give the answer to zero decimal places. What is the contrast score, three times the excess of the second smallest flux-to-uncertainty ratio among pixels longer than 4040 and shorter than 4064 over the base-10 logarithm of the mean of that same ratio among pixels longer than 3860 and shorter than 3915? 52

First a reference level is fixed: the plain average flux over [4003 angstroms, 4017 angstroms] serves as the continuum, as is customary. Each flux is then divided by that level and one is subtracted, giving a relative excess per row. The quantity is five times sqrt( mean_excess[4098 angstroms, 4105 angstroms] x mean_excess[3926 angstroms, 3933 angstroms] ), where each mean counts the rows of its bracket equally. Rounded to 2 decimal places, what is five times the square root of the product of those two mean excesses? 1.35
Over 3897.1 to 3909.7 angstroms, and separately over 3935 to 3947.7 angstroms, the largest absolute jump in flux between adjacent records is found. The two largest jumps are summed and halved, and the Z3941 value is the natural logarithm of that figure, 0.6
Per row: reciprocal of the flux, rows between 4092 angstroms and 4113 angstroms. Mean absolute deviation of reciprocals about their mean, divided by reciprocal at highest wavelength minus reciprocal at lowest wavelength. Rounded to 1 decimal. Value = 6.2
